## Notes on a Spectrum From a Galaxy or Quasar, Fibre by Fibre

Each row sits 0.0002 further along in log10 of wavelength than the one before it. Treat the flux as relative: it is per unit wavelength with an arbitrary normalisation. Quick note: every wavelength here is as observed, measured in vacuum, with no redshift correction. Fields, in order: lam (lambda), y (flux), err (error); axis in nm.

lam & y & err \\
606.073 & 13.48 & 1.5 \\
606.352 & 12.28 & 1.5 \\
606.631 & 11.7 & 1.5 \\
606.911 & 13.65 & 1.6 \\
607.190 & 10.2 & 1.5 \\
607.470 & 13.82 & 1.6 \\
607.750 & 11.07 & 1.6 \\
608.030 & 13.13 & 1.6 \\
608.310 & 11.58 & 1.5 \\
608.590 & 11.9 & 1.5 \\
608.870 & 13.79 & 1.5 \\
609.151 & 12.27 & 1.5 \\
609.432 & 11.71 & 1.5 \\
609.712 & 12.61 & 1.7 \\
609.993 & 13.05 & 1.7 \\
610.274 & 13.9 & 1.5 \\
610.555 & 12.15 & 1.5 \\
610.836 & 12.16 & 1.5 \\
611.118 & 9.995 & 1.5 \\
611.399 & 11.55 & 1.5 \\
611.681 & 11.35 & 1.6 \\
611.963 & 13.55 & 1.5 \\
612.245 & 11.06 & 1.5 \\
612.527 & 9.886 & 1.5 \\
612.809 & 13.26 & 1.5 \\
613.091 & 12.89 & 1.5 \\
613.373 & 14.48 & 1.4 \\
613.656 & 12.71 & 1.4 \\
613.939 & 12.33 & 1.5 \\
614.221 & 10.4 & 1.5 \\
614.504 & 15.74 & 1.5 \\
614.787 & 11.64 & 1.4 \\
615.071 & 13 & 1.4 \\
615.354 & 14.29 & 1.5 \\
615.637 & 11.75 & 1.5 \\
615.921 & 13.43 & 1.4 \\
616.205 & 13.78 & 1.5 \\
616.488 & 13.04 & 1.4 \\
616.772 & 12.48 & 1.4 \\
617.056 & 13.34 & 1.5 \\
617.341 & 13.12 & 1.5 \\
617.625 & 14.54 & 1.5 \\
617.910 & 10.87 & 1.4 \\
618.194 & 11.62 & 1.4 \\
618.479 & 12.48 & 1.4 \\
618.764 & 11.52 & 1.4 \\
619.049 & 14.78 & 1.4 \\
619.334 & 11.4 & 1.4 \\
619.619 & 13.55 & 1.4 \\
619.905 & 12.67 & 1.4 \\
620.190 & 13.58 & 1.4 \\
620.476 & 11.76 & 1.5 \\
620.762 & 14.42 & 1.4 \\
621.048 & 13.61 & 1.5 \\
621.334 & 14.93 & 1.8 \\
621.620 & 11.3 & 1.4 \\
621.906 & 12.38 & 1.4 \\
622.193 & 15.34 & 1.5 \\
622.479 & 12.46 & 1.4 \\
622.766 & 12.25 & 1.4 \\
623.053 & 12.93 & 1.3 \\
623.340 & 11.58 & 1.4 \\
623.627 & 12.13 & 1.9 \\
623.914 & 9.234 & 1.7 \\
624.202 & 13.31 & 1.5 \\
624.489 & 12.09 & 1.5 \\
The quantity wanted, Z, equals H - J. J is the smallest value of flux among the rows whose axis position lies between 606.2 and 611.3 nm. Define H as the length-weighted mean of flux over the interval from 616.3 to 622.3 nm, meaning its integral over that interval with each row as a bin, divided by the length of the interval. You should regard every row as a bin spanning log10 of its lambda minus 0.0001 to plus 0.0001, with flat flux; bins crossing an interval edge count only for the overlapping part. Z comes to 3.0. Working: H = 13.0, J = 9.995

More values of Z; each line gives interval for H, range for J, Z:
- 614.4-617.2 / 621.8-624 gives 4.0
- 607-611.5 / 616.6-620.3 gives 1.3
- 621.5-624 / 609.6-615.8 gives 2.4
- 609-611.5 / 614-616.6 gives 1.8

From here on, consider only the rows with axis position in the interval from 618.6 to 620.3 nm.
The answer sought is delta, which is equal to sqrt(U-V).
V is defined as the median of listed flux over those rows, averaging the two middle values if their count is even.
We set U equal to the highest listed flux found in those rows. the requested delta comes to 1.29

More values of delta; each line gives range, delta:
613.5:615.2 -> 1.79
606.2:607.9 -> 1.35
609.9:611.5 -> 1.32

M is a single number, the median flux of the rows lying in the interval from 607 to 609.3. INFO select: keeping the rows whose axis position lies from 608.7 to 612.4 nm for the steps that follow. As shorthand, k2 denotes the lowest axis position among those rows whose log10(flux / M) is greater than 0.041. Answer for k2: 608.870 nm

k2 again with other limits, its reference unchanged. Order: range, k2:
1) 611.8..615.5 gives 611.963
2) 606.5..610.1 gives 606.911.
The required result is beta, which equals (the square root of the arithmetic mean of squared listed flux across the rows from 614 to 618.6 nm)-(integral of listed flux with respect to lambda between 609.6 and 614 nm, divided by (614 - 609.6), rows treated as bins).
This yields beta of 0.6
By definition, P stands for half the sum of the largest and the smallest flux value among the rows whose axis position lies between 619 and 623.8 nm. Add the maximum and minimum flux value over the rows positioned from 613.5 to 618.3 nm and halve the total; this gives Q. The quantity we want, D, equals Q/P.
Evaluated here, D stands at 0.98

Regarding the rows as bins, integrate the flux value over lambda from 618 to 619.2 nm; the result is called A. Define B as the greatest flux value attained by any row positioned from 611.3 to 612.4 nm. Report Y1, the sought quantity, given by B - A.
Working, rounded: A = 15.0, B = 13.55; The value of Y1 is -1.5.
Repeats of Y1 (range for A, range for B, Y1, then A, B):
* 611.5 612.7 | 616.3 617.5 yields -0.5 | 13.8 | 13.34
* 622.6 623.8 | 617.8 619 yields -2.1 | 14.6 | 12.48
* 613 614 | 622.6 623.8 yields -0.2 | 13.2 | 12.93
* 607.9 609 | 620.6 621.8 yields 1.1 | 13.9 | 14.93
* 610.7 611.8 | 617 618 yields 2.2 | 12.4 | 14.54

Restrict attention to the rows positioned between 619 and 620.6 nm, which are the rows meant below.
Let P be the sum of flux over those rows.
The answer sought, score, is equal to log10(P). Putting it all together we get 1.89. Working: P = 78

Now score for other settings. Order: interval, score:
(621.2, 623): 1.90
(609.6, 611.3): 1.87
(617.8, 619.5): 1.86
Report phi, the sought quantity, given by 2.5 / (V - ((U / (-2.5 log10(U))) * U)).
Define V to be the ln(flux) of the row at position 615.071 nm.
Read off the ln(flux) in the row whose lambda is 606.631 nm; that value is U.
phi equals 0.286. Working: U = 2.46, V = 2.56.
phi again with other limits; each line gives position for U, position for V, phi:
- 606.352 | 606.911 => 0.280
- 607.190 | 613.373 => 0.292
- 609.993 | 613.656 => 0.278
